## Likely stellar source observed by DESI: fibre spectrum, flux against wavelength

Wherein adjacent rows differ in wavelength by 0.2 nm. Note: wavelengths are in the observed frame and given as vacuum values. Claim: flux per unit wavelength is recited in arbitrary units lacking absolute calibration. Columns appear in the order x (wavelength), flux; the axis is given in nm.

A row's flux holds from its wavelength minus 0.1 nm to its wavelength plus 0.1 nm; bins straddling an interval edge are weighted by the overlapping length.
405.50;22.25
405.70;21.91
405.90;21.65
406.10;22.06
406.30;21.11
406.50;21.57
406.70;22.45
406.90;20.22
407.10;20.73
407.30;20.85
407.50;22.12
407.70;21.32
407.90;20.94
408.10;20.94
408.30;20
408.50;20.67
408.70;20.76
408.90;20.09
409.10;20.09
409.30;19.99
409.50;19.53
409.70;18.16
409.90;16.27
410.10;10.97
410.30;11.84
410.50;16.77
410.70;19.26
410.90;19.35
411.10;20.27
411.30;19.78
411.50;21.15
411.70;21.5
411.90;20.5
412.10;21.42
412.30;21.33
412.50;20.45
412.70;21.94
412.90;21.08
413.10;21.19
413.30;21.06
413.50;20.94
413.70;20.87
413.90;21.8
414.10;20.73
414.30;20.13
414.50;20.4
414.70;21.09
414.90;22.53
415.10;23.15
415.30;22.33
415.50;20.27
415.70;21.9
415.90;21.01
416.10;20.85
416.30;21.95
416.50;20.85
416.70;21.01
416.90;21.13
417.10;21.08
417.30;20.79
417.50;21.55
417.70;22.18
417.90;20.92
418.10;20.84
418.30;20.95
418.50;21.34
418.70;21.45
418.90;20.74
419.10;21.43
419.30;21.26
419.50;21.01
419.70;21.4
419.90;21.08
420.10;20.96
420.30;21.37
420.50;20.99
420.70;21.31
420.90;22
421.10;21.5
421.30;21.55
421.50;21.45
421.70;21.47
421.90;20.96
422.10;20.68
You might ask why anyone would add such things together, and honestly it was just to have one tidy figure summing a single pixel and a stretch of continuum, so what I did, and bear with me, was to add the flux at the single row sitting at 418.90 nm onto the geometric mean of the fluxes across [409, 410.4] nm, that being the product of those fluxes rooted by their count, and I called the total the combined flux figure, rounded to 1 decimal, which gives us 37.0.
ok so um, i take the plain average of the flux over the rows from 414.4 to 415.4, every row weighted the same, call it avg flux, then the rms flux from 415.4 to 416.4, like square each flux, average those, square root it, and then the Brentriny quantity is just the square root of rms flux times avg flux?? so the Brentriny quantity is 21.6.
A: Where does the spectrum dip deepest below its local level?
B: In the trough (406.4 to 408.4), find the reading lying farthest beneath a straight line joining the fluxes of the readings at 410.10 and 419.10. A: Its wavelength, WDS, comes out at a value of 408.30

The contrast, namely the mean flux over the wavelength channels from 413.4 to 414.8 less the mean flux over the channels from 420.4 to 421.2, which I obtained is -0.6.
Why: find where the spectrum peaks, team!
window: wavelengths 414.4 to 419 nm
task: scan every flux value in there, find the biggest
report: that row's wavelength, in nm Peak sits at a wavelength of 415.10 nm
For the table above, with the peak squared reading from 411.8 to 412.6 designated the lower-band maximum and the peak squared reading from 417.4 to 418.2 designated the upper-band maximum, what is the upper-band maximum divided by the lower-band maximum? 1.07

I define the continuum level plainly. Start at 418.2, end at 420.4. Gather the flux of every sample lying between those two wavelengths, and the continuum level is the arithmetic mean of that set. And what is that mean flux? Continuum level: 21.2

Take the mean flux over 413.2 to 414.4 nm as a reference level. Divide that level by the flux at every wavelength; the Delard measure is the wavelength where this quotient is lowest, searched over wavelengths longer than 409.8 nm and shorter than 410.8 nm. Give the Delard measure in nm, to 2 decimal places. 410.70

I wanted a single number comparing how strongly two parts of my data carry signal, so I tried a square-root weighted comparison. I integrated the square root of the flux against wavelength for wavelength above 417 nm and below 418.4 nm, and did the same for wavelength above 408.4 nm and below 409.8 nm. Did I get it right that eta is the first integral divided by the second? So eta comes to 1.03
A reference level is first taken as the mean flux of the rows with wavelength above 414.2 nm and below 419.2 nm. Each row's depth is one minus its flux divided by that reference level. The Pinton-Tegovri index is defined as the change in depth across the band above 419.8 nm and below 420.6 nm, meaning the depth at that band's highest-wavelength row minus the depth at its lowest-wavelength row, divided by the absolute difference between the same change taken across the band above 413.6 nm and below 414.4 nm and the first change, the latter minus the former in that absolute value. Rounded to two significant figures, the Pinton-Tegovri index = 0.14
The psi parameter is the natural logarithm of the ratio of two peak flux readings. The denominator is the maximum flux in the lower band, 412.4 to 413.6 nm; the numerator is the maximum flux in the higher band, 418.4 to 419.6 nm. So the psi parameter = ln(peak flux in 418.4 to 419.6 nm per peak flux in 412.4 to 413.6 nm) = -0.023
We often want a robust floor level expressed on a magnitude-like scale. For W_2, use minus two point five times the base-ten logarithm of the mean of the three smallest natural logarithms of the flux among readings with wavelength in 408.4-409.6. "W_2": -1.19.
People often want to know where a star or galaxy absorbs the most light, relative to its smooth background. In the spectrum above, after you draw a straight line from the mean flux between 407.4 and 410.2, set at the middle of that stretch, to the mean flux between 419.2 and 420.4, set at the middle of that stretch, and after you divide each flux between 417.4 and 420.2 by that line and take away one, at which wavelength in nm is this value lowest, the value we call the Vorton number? 418.90 nm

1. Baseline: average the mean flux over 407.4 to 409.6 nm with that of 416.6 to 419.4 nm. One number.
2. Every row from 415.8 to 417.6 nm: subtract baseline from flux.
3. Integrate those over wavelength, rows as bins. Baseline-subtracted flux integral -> 0.44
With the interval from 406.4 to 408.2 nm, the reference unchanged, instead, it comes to 0.63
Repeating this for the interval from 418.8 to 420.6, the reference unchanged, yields 0.45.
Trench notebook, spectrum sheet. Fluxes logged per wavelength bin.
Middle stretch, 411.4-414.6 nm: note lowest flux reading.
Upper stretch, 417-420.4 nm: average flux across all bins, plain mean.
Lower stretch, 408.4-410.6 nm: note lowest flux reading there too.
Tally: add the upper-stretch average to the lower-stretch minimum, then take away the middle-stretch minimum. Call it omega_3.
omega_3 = 12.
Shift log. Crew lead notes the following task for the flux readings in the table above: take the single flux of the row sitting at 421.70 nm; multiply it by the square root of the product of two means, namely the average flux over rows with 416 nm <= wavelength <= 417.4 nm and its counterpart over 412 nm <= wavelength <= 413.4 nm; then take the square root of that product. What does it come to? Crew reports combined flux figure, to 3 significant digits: 21.3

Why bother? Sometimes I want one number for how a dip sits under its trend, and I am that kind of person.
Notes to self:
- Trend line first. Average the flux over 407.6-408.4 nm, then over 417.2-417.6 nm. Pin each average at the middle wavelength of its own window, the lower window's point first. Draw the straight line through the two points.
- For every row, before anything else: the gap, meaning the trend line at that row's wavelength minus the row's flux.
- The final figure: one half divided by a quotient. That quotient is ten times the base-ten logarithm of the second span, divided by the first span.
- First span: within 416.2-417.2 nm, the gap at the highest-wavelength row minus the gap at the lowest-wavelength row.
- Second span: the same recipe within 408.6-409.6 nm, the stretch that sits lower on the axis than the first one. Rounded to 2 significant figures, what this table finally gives 0.45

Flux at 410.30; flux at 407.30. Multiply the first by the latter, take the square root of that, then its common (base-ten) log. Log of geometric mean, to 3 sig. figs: 1.20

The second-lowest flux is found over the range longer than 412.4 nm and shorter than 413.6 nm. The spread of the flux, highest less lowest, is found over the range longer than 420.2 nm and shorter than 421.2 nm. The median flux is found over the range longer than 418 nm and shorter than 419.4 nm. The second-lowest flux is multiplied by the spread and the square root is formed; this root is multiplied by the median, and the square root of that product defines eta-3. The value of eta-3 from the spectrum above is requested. 9.9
